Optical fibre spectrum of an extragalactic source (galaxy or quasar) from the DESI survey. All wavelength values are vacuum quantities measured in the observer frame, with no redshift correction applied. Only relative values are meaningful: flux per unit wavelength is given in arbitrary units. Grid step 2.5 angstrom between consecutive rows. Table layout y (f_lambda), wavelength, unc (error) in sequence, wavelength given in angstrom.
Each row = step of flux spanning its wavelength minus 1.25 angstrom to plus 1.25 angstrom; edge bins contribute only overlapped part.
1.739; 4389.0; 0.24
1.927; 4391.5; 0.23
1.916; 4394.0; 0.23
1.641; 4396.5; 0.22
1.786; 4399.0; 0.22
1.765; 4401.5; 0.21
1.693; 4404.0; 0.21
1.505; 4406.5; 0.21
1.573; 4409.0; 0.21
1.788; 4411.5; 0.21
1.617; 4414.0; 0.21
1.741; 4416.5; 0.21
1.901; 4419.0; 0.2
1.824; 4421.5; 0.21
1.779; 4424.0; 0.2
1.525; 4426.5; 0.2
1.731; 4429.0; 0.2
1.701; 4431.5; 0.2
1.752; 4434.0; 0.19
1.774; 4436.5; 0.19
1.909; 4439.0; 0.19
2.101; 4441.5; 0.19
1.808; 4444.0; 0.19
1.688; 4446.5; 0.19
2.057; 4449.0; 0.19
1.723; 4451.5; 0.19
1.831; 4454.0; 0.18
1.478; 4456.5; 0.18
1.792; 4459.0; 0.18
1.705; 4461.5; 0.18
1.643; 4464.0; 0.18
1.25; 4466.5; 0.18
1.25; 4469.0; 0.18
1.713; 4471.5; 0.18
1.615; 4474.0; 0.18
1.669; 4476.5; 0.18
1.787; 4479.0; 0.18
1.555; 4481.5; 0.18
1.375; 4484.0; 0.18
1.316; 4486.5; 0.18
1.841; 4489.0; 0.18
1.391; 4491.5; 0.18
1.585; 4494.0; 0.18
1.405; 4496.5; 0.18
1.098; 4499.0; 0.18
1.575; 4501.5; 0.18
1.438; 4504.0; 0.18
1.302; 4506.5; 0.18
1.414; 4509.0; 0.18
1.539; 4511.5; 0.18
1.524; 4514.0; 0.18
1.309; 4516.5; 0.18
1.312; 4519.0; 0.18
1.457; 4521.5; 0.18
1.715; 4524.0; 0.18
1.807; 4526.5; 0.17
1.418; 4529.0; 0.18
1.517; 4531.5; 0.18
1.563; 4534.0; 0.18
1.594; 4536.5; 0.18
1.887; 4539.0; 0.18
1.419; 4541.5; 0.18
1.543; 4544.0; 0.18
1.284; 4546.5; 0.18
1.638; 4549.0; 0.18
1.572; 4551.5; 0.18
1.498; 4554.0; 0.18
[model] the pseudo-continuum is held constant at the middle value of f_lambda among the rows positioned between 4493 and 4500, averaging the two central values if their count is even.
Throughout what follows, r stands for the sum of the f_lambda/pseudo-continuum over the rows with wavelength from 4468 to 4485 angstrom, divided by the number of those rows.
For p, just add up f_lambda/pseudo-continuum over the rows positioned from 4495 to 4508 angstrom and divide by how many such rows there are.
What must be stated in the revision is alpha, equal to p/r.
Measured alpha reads 0.87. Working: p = 0.97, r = 1.11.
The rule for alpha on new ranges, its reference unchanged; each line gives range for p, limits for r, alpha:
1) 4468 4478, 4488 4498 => 1.00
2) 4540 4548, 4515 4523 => 1.04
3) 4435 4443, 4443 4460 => 1.09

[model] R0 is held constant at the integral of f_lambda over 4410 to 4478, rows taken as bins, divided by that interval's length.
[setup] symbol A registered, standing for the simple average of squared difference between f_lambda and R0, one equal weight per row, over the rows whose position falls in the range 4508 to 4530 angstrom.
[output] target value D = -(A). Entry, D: -0.073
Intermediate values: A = 0.073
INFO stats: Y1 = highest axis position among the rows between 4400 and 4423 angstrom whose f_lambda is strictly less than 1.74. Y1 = 4414.0 angstrom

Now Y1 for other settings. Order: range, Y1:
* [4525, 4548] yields 4546.5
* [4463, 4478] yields 4476.5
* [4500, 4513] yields 4511.5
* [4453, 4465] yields 4464.0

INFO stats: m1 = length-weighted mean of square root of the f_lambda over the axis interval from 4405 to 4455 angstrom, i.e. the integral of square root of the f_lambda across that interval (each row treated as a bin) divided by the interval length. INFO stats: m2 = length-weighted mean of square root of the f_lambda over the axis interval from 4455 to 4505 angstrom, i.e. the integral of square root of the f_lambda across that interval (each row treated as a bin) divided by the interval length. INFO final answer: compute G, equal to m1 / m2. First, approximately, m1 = 1.33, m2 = 1.23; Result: 1.08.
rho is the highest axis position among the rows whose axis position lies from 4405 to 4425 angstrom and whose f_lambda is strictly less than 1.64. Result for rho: 4414.0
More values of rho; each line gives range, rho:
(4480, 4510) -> 4509.0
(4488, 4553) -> 4551.5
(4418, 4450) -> 4426.5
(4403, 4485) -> 4484.0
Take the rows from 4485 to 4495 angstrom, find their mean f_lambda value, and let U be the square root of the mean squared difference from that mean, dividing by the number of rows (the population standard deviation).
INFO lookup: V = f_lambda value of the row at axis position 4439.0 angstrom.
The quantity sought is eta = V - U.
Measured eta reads 1.71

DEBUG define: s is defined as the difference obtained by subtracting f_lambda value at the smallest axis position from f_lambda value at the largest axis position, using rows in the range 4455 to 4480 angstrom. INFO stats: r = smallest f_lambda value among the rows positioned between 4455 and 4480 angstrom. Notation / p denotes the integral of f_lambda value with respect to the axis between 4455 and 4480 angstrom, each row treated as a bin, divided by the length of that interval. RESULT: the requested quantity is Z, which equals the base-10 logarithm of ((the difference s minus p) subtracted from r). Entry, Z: 0.40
